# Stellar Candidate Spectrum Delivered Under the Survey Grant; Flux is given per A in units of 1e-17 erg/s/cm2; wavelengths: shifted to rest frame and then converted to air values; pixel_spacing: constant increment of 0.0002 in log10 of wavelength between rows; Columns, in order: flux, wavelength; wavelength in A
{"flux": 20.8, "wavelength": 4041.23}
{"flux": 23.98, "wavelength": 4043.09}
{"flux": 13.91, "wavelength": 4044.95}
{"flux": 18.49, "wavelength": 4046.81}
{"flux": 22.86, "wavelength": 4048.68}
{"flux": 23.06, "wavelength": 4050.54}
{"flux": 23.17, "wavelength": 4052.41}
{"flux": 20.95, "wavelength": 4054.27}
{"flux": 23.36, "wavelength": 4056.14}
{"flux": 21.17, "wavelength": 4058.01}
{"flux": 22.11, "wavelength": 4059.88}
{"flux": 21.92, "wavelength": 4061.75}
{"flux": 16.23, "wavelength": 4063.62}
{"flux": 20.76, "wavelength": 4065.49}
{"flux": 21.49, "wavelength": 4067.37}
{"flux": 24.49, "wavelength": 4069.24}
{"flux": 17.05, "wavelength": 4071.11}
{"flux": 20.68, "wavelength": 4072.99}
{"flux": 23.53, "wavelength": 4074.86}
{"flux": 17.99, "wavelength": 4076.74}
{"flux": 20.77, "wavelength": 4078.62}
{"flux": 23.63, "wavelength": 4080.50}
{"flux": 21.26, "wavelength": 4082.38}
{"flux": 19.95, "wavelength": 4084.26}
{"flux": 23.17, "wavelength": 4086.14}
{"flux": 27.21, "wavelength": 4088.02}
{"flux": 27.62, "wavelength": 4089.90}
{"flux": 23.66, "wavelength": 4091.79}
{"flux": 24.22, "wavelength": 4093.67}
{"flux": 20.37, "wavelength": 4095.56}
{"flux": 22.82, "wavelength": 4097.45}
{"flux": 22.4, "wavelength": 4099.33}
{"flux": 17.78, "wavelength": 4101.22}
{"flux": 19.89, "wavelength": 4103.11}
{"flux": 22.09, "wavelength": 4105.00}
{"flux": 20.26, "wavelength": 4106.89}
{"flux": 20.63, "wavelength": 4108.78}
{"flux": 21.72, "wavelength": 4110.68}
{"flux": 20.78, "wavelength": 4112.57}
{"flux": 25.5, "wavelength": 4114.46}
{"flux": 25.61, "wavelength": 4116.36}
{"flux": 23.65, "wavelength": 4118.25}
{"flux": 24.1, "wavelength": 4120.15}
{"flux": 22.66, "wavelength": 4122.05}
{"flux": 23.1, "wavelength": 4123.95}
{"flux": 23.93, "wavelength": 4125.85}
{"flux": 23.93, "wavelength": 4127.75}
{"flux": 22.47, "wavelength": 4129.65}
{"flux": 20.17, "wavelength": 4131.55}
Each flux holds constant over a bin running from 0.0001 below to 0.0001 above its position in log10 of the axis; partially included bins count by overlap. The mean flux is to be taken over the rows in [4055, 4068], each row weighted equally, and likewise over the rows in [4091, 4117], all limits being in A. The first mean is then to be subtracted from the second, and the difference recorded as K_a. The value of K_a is 1.0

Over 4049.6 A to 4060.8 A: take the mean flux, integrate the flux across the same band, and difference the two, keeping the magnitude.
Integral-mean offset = 228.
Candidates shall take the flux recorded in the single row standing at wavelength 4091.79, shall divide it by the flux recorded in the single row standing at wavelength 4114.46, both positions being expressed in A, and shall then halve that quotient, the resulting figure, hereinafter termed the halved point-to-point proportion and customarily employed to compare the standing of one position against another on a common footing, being 0.46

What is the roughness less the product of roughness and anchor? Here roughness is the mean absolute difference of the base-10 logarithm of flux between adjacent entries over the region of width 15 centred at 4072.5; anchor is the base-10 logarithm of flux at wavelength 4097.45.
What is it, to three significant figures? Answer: -0.0280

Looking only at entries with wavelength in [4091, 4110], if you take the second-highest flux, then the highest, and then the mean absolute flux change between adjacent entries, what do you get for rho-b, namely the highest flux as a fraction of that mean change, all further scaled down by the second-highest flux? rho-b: 0.50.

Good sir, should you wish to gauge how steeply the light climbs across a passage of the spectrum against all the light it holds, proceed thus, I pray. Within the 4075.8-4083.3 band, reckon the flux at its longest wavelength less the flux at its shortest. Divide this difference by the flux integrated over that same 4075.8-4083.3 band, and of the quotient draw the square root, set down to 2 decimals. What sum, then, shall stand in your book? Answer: 0.14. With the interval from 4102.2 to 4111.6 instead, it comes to 0.10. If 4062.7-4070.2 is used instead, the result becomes 0.23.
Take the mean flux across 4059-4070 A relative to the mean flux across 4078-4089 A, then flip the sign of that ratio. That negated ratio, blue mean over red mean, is -0.93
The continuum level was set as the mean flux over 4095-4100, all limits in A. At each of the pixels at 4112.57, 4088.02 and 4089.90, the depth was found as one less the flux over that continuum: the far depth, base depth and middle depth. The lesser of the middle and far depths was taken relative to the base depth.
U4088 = 1.1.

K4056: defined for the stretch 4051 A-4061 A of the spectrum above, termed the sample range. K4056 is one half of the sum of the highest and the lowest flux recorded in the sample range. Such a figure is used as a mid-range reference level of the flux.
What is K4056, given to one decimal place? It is 22.2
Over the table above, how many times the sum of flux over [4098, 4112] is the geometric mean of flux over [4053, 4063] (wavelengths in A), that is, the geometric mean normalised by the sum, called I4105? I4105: 0.15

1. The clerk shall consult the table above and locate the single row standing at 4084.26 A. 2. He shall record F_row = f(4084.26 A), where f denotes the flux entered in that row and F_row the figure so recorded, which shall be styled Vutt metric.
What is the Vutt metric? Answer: 19.95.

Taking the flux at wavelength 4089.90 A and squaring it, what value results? 763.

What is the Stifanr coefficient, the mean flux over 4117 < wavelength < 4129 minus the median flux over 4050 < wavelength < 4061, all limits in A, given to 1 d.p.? 1.0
